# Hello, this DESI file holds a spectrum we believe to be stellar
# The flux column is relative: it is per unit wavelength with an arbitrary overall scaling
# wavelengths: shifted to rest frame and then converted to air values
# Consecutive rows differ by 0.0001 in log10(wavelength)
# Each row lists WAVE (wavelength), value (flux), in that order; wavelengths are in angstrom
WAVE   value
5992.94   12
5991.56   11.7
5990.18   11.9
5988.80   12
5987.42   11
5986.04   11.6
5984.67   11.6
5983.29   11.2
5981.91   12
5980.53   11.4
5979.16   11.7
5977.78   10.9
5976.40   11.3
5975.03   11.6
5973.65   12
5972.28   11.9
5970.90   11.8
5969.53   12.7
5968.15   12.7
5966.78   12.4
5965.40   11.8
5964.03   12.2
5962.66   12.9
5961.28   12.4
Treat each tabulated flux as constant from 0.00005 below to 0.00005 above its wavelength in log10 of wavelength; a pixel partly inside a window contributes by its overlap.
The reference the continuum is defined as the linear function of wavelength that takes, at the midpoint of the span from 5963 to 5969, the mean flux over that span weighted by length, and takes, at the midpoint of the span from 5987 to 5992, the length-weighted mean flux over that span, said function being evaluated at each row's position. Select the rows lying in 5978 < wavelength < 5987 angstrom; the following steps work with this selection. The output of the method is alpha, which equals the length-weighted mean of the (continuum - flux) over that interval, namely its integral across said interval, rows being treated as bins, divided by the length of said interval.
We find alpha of 0.34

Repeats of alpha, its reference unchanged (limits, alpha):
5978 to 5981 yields 0.49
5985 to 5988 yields 0.41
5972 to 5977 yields 0.40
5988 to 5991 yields -0.23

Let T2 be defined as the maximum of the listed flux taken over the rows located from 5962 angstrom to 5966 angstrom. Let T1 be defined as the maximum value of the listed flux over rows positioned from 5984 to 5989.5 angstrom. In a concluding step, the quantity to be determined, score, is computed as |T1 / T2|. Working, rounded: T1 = 12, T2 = 12.9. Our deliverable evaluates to 0.93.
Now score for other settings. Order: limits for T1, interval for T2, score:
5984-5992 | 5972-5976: 1.00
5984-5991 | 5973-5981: 1.00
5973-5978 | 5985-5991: 1.00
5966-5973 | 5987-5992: 1.06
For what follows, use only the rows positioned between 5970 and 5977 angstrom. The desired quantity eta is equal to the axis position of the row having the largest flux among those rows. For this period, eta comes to 5973.65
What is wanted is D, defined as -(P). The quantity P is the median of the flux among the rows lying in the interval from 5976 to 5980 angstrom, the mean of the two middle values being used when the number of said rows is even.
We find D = -11.3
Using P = 11.3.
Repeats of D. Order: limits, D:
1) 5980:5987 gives -11.6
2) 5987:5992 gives -11.8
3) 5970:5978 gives -11.7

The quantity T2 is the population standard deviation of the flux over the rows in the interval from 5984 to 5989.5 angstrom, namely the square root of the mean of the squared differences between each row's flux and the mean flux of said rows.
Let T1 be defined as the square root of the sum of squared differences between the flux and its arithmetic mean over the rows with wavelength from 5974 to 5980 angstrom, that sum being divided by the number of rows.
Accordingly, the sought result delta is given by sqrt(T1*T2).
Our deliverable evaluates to 0.33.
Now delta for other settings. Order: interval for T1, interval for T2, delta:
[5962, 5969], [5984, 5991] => 0.37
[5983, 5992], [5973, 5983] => 0.35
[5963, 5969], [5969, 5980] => 0.40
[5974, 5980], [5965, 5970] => 0.34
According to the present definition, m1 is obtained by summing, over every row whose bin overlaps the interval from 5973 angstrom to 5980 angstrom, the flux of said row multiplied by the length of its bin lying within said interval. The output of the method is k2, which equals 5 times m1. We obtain 402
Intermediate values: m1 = 80.5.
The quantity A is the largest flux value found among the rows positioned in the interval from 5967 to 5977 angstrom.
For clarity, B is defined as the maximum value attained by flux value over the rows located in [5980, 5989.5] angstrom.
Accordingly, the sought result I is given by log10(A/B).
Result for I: 0.02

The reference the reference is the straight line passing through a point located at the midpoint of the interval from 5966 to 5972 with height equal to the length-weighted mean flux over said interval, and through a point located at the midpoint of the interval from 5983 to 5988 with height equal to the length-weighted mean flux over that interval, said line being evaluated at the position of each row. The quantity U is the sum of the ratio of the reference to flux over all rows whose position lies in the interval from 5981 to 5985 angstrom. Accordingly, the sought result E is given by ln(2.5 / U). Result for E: -0.18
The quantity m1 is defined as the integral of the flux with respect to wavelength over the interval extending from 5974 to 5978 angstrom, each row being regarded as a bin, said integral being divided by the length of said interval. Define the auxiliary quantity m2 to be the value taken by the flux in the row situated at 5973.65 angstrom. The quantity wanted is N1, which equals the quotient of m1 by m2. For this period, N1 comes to 0.95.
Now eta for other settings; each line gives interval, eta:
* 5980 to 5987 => 5981.91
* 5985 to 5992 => 5988.80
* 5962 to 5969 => 5962.66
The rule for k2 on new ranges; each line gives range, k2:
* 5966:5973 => 430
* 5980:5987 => 404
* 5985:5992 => 407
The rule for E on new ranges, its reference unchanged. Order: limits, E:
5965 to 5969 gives -0.20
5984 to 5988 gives -0.18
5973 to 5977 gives -0.21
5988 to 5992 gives -0.12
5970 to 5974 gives -0.20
